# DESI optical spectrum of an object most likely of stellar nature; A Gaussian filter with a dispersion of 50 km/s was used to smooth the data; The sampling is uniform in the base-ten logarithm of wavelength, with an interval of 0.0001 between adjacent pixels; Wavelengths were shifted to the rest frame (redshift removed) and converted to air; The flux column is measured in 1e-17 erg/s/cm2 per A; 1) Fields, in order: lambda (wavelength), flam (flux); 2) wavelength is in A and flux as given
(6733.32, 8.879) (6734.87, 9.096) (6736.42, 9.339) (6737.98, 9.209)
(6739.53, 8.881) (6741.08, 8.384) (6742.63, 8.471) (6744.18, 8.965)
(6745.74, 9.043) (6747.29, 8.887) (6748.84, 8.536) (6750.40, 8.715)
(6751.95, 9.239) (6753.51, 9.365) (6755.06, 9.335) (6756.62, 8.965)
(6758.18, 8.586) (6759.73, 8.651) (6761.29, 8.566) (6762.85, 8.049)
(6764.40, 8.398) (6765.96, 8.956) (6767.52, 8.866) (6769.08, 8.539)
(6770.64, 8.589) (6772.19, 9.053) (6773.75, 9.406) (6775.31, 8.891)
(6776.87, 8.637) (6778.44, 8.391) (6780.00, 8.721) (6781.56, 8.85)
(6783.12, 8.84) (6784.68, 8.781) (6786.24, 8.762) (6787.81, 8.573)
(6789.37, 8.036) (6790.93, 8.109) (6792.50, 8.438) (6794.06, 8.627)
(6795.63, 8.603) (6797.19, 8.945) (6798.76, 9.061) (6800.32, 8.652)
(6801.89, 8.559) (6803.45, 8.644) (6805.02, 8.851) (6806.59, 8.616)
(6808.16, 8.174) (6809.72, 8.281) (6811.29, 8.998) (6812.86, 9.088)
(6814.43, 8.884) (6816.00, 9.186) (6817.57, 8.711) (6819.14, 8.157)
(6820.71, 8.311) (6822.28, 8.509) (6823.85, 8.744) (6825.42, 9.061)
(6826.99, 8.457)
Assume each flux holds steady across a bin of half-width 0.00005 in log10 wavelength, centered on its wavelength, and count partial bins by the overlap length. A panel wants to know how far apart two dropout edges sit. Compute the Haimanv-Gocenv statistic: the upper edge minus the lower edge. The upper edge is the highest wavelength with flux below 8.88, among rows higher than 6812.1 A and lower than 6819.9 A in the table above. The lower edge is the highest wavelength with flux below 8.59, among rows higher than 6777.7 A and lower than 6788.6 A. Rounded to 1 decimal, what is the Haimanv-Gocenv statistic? 31.3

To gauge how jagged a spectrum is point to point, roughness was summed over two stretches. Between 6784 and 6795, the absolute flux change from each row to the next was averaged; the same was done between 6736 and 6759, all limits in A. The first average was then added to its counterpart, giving 0.49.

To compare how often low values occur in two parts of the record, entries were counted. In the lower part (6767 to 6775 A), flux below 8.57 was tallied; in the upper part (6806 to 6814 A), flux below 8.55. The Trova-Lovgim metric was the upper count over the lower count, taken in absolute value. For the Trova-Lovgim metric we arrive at 2.0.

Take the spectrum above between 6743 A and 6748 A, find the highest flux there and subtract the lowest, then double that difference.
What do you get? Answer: 0.31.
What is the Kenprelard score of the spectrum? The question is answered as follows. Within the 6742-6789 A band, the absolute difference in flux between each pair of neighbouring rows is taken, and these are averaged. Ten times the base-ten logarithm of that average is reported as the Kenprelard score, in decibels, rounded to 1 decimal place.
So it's -6.0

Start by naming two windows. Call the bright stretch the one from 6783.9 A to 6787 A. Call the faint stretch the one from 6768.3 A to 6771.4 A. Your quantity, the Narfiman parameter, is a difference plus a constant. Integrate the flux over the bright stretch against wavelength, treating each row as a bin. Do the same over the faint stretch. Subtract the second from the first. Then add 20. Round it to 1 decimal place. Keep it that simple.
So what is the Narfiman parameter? 20.7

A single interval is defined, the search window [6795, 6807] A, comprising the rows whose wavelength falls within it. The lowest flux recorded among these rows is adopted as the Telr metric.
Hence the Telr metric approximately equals 8.559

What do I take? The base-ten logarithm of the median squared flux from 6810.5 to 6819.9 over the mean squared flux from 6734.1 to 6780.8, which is 0.011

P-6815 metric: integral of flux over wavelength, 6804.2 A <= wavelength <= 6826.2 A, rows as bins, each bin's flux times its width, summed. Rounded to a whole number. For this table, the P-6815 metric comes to 191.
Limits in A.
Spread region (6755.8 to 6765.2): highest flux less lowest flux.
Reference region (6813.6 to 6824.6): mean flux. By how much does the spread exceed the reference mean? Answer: -7.7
